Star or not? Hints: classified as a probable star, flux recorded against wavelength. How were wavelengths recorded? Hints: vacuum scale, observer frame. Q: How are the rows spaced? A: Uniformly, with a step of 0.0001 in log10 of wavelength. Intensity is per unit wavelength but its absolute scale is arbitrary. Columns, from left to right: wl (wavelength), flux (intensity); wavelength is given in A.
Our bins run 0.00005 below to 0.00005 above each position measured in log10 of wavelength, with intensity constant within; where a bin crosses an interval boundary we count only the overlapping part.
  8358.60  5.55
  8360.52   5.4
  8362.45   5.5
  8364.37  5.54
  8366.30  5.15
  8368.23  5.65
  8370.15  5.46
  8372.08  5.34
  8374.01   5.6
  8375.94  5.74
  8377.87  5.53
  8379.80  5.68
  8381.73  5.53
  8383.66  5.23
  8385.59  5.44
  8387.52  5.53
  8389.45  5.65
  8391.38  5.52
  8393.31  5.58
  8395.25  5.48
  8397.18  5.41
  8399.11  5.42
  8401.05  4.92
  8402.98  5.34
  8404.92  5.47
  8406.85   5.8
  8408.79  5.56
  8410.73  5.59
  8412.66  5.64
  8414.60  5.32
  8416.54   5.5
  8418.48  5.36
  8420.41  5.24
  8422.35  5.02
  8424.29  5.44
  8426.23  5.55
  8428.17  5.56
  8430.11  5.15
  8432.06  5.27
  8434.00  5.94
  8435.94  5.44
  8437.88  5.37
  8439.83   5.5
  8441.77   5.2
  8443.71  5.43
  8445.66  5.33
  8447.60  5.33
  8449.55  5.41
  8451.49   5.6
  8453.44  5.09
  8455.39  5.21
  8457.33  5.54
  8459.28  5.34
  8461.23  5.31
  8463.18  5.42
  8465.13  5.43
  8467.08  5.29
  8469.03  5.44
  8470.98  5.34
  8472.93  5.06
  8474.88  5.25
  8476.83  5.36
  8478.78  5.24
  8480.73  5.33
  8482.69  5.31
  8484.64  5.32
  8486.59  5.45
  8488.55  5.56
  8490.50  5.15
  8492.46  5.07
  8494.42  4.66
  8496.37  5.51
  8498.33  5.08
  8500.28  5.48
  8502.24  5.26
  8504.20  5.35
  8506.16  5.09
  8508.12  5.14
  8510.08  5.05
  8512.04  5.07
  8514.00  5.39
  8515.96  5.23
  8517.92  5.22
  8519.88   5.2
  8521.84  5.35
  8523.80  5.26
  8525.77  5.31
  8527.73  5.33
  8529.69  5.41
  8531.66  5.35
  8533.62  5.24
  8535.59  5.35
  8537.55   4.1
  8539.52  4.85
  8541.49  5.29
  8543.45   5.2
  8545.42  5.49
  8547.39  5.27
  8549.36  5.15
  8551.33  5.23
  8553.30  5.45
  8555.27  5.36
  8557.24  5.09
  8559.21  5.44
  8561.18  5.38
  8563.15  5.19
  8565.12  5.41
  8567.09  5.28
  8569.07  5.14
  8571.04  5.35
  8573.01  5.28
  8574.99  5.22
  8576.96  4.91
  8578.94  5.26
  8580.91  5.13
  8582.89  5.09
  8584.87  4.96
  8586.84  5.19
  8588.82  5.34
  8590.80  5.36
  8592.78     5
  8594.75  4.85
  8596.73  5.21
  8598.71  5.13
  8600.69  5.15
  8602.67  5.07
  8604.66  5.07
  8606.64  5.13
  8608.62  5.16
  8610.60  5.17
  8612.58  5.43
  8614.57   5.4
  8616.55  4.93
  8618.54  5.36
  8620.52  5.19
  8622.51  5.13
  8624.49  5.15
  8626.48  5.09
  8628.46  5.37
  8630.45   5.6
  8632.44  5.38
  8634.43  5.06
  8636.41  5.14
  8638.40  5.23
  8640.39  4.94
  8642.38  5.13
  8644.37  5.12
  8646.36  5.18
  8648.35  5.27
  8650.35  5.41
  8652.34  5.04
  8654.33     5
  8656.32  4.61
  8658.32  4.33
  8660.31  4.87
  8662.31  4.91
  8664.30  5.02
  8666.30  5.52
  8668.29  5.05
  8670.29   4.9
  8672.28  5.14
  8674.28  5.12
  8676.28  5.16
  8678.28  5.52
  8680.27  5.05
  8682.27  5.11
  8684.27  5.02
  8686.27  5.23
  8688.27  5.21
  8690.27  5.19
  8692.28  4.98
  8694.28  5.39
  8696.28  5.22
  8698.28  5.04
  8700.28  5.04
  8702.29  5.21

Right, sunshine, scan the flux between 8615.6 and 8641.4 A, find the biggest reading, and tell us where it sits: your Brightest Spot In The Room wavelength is 8630.45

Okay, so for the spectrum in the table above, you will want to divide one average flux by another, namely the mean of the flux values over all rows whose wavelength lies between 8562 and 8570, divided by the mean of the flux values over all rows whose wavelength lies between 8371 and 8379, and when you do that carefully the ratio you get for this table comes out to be 0.95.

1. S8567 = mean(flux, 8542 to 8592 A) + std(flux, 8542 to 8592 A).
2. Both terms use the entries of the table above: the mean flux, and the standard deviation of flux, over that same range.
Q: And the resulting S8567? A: 5.39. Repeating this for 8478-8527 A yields 5.43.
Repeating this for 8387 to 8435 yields 5.67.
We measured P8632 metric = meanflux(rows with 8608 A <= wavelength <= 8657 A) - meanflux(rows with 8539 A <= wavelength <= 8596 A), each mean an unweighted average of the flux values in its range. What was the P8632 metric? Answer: -0.03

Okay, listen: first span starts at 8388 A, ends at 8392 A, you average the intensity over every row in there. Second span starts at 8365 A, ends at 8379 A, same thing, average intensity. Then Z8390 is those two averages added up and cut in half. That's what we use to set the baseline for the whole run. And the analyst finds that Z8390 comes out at 5.54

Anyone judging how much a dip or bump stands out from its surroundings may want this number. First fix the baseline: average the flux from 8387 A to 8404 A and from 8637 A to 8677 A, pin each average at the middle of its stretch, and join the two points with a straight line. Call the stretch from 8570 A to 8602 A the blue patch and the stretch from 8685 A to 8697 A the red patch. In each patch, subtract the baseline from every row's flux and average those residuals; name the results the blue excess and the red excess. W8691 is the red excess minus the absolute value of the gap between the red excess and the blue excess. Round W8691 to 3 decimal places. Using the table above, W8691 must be 0.001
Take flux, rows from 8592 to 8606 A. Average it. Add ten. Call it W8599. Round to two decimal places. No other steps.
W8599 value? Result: 15.07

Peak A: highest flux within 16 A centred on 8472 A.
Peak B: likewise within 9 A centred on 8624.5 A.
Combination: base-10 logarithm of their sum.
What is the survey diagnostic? 1.03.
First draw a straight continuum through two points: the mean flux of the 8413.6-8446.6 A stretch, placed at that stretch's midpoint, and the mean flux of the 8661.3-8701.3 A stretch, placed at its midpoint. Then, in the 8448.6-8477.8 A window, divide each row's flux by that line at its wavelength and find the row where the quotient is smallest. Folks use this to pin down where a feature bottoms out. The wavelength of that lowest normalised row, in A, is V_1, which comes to 8472.93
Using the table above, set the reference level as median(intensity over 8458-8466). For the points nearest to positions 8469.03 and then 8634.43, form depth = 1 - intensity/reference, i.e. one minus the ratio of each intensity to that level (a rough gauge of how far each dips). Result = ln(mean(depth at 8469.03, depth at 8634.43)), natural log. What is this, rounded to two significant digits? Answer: -3.7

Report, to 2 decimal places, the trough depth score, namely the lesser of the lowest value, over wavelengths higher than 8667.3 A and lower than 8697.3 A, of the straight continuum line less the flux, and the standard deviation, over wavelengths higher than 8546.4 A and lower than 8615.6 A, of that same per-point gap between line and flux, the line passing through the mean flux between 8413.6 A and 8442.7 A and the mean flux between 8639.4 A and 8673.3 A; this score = -0.53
